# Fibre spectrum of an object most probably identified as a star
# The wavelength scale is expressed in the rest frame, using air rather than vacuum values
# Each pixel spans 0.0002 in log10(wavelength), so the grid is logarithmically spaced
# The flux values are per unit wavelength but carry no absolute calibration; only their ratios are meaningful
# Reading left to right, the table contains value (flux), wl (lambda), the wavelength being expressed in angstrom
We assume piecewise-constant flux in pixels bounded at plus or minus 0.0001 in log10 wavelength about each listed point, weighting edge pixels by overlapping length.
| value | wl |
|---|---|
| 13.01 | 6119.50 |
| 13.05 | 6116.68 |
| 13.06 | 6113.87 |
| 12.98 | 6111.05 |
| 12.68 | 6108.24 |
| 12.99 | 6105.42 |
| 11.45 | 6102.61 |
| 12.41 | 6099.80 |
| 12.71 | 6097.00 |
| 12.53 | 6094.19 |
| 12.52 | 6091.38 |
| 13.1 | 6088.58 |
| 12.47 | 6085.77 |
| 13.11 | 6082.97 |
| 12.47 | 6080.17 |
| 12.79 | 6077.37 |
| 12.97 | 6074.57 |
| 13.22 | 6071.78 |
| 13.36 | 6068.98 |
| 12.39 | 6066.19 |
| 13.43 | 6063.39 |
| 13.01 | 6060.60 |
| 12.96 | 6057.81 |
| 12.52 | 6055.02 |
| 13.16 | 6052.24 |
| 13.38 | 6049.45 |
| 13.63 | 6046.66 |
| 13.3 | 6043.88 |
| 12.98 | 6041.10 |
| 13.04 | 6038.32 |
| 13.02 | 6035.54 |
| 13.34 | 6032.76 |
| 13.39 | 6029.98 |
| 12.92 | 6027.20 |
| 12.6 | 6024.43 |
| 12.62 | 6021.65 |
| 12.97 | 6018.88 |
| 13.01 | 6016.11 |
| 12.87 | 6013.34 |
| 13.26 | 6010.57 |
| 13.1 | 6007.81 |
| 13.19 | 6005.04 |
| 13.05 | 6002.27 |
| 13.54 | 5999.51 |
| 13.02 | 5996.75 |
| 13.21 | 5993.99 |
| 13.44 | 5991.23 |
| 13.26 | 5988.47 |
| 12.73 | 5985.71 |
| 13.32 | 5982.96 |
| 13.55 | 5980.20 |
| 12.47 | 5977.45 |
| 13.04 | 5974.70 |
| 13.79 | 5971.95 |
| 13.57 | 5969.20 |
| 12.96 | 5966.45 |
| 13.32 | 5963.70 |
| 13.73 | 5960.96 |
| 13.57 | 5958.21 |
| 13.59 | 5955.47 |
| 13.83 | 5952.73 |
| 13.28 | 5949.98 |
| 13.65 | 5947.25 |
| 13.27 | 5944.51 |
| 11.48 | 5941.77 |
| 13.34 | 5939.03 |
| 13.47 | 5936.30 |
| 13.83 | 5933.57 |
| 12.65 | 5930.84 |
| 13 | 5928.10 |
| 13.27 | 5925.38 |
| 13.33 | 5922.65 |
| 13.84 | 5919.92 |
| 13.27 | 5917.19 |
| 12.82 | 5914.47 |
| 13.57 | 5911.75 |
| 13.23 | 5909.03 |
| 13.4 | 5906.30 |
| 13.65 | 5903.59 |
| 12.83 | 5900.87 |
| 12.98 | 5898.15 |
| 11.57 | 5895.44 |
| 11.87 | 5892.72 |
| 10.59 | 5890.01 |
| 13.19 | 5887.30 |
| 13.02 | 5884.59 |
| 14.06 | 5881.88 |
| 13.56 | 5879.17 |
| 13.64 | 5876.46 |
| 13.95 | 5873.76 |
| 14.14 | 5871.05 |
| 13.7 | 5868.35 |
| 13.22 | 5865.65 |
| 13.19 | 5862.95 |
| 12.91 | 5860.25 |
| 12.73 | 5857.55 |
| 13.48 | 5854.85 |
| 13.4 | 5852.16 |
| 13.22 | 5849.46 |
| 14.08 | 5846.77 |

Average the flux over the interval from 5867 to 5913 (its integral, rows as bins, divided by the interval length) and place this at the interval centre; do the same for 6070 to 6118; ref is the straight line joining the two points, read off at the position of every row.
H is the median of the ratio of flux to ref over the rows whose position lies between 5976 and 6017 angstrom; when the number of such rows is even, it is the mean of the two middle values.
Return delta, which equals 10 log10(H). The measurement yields 0.095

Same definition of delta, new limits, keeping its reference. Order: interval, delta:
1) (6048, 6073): 0.115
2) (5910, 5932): 0.071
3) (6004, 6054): 0.067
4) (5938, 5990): 0.113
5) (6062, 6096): 0.036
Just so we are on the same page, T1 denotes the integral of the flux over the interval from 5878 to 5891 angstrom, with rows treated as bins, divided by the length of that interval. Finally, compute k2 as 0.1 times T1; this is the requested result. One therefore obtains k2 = 1.294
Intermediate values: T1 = 12.9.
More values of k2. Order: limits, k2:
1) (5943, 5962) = 1.354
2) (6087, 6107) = 1.253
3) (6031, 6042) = 1.311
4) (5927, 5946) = 1.300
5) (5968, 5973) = 1.368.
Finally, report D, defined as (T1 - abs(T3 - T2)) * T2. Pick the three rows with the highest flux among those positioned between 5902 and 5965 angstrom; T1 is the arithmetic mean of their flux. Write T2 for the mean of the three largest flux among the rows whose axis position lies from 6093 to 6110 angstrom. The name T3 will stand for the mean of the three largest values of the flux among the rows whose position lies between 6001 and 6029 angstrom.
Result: 172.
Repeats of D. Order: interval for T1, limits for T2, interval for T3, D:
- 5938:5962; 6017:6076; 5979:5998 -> 185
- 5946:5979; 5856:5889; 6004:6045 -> 184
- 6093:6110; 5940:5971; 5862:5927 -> 171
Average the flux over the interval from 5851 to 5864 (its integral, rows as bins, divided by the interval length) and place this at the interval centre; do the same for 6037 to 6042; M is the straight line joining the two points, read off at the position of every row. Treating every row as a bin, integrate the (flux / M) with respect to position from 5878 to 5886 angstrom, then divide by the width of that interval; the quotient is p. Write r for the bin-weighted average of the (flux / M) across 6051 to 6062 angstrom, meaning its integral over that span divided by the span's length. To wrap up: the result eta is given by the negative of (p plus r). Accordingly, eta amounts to -2.03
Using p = 1.03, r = 0.99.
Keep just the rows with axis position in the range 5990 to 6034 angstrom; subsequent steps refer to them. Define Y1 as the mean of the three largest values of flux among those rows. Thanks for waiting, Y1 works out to 13.5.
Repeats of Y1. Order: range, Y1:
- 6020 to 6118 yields 13.5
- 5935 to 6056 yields 13.8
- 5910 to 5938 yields 13.7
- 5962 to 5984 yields 13.6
